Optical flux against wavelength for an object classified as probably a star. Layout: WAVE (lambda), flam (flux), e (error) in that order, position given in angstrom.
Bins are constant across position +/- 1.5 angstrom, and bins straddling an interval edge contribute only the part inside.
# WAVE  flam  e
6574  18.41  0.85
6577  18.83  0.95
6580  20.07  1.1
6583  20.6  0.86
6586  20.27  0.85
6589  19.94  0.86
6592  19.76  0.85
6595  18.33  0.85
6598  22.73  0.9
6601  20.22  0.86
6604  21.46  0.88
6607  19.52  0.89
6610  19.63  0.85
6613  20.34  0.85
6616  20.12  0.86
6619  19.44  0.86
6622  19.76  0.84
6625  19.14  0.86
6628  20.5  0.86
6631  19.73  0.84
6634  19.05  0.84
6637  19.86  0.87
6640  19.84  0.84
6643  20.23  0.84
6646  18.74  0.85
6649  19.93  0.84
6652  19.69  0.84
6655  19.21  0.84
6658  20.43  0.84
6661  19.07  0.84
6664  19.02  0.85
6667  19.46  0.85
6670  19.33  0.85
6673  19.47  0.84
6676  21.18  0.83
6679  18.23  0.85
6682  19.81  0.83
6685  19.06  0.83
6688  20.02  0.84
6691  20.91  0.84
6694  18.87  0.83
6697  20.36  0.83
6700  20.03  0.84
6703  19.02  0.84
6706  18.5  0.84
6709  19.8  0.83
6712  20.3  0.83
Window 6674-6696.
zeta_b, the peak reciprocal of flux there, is 0.0549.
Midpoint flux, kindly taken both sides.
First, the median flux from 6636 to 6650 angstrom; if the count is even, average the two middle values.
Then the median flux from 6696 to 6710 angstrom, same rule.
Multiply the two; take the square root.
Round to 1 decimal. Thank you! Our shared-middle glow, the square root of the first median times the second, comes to 19.8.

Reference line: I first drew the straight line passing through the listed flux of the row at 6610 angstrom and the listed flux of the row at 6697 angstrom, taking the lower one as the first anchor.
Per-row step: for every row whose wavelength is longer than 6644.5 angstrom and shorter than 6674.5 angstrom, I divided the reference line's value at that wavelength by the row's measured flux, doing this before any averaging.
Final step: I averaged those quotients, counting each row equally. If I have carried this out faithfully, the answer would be 1.03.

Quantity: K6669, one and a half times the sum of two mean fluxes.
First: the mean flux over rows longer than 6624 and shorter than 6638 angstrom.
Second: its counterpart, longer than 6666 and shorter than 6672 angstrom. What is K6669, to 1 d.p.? 58.6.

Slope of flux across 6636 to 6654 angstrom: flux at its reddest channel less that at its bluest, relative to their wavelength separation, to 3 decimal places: -0.011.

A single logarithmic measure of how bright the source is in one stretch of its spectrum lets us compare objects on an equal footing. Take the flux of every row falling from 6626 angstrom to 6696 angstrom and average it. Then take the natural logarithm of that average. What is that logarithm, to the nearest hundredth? 2.98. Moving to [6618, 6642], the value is 2.98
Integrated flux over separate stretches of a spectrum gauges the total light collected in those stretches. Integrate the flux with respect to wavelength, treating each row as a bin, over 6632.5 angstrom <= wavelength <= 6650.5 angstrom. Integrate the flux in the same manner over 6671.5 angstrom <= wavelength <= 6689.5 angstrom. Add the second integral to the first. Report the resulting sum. 706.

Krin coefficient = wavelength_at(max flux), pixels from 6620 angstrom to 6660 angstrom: 6628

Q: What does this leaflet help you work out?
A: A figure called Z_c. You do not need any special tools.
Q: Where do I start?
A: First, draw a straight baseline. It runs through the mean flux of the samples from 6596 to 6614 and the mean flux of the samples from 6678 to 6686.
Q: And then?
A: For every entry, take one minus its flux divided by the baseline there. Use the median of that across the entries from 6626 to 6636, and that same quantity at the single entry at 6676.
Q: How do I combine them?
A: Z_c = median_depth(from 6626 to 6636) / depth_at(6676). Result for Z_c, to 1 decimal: -0.2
